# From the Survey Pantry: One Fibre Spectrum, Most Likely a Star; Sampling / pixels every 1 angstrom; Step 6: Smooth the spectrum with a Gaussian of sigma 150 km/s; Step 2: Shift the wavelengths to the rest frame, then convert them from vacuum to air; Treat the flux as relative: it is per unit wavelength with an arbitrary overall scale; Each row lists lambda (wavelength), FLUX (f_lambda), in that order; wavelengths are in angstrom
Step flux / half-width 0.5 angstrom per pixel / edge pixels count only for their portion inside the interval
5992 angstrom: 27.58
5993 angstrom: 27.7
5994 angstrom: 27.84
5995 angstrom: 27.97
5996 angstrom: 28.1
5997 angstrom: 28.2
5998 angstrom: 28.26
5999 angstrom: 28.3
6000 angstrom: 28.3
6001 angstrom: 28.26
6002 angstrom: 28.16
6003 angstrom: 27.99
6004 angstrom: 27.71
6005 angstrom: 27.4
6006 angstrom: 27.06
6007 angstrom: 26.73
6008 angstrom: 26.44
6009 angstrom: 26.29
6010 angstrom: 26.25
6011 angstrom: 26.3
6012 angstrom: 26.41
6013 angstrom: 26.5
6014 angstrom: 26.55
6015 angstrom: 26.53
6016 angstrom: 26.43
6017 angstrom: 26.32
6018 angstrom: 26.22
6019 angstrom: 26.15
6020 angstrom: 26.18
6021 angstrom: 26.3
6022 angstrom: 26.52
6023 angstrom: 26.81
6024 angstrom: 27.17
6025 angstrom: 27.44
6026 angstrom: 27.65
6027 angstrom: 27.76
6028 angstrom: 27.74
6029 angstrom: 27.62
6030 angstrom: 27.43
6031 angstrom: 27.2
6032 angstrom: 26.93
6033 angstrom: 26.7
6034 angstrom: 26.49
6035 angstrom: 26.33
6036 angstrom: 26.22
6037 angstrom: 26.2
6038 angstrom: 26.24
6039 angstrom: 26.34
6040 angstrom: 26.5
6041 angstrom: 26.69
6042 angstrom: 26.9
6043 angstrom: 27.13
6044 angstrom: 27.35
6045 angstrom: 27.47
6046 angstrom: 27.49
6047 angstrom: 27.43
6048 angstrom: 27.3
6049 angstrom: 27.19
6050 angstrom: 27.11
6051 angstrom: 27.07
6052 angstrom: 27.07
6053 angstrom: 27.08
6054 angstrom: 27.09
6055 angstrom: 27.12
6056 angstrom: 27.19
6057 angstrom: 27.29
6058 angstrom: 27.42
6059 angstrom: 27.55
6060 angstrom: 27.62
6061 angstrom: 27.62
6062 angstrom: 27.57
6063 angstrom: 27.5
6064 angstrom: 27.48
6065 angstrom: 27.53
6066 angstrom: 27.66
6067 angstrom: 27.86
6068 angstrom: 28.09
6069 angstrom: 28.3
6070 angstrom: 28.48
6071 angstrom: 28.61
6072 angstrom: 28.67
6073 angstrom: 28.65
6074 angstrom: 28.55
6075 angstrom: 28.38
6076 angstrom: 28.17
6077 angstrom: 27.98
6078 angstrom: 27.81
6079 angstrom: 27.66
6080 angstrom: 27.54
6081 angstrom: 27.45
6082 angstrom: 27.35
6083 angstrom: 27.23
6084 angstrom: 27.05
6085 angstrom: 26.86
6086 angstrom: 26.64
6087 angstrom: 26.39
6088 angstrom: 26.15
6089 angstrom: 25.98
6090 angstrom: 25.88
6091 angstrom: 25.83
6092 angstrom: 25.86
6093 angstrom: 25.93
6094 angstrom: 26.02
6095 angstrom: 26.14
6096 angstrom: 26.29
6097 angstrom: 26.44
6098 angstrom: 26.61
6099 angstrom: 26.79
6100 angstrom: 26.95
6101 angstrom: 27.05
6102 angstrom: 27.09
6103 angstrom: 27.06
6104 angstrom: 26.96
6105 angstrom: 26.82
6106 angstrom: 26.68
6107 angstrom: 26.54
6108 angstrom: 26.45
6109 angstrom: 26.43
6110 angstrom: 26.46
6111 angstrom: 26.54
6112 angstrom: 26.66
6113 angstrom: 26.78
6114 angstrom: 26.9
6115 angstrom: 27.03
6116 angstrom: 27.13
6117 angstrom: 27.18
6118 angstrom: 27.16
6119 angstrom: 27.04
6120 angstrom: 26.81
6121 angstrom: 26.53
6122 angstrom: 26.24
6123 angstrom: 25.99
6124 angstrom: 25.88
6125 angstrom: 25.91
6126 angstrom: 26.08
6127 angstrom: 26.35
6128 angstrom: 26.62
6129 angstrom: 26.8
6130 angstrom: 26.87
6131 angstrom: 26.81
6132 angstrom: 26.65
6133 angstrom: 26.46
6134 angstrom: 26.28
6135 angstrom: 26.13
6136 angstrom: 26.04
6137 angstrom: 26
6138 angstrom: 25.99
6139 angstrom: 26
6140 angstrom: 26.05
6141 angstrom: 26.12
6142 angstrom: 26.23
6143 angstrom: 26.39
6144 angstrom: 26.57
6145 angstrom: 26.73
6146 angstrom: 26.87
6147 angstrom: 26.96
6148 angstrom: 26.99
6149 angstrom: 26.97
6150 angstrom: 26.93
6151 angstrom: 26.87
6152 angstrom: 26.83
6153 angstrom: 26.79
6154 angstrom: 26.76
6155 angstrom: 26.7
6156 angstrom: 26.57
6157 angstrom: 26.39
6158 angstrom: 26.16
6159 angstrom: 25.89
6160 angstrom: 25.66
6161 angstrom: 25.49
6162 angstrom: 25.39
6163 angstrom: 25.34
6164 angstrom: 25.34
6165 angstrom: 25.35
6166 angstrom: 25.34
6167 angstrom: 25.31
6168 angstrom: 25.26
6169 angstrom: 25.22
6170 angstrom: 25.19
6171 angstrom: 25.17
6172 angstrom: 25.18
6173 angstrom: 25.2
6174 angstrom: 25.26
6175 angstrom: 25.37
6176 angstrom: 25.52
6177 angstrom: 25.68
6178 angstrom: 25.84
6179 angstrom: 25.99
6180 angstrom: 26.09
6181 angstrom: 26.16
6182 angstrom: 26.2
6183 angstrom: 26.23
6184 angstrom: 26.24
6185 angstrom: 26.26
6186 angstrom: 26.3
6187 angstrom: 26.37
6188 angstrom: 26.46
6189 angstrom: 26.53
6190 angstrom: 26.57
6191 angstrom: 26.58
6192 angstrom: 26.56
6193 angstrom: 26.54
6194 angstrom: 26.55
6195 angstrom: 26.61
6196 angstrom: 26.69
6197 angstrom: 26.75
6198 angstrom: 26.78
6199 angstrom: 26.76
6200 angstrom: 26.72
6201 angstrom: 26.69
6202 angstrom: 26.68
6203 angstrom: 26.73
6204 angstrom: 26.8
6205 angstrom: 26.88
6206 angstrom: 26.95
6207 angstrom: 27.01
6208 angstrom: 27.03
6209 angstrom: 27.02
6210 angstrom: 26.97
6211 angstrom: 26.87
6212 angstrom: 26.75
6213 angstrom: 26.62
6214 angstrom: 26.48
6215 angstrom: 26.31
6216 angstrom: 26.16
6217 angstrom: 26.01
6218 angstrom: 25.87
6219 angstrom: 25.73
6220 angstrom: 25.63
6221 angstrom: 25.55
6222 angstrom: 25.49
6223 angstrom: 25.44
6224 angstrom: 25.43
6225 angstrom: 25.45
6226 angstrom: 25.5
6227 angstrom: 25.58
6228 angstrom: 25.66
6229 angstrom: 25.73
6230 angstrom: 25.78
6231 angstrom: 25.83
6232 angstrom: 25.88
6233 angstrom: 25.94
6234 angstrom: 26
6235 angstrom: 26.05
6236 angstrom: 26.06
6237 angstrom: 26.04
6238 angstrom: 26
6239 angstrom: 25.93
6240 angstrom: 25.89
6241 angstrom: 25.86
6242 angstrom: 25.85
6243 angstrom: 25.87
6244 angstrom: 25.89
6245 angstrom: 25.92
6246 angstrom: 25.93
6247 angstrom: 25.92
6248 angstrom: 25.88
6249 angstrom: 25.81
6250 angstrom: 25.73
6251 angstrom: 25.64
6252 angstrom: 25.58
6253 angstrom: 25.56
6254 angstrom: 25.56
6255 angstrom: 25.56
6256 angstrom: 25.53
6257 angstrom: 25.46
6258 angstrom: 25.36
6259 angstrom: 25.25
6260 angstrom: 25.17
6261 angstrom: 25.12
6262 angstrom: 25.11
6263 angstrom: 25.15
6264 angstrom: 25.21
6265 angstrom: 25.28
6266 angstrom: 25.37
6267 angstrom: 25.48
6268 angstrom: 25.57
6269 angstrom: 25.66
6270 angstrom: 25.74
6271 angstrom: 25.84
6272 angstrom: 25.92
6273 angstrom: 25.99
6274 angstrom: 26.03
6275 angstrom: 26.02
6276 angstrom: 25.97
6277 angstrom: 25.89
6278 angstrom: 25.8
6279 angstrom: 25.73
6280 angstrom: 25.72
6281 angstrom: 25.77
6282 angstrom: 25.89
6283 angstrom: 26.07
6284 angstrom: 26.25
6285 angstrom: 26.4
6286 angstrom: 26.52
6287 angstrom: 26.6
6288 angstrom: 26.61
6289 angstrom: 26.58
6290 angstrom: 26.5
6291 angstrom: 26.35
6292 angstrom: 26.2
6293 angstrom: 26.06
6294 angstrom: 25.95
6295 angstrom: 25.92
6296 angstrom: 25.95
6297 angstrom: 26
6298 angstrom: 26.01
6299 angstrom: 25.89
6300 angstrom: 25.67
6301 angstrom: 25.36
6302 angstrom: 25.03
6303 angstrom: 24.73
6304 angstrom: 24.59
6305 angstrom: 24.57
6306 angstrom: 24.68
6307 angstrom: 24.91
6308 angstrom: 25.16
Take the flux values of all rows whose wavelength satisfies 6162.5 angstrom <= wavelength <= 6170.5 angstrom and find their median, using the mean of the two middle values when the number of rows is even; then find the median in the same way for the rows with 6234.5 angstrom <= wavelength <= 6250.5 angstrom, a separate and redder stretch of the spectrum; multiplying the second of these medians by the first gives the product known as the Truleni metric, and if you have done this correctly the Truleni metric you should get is 656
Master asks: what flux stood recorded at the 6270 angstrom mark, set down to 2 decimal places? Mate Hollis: 25.74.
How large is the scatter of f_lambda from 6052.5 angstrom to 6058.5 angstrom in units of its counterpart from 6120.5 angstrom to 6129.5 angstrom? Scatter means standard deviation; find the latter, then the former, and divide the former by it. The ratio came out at 0.4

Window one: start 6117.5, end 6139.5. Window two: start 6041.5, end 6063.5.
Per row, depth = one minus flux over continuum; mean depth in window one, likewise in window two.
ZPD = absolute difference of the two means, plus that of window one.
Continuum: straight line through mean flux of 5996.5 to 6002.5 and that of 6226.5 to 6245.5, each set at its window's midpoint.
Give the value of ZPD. 0.027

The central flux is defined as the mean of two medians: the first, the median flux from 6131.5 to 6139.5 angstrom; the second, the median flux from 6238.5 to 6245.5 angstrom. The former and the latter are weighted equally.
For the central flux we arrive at 26.0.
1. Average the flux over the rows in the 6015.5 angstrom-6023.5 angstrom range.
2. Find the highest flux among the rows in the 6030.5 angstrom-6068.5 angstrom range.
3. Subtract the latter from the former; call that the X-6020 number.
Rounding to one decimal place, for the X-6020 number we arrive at -1.7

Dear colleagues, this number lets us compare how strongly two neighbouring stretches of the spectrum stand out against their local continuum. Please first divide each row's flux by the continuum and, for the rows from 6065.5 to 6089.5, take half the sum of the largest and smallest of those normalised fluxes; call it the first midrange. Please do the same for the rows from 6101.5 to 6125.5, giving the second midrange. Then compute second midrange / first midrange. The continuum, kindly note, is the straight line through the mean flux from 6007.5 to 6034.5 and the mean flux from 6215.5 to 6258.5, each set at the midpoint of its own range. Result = 0.978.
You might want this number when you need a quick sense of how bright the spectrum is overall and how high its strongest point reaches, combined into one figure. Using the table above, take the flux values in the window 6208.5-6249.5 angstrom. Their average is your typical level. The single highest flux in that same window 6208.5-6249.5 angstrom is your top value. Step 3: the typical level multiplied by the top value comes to 702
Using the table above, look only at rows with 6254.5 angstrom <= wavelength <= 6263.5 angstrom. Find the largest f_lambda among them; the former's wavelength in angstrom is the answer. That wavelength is 6255 angstrom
